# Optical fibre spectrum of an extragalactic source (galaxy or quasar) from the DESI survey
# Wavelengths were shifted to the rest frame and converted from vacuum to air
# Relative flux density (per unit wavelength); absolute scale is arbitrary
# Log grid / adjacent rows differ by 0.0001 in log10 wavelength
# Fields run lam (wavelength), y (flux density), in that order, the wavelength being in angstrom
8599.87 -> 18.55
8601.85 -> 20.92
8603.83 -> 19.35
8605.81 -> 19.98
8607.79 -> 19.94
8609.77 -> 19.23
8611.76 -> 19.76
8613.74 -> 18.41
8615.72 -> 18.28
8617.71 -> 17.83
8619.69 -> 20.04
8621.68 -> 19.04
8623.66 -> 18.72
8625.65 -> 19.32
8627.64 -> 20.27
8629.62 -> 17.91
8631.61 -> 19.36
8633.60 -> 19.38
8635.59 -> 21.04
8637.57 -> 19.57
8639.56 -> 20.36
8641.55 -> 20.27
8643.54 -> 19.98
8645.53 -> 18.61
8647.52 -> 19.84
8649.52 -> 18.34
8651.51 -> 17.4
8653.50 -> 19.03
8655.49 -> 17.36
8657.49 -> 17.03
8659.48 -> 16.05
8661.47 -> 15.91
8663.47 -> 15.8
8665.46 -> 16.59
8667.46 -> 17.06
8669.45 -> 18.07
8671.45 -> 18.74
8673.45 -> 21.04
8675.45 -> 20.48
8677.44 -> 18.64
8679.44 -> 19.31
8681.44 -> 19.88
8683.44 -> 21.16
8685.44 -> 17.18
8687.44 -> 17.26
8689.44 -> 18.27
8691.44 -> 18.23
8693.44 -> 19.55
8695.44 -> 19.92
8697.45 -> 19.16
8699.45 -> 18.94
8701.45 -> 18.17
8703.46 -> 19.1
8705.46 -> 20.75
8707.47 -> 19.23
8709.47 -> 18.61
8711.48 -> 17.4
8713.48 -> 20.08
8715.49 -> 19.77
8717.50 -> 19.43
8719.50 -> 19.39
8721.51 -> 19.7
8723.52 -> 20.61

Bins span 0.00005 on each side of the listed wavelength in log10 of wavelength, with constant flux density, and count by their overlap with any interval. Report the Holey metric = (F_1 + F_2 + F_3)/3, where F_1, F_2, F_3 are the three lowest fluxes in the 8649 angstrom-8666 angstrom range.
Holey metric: 15.9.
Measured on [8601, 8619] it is 18.2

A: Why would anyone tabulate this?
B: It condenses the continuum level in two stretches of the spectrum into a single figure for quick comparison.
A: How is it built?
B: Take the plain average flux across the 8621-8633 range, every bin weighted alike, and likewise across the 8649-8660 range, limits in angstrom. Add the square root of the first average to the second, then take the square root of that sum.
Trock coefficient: 4.68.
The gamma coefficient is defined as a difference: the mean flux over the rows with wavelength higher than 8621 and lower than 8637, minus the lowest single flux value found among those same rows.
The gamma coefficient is 1.5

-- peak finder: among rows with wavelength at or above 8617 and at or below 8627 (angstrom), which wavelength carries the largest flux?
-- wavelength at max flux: 8619.69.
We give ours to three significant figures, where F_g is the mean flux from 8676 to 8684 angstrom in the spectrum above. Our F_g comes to 19.7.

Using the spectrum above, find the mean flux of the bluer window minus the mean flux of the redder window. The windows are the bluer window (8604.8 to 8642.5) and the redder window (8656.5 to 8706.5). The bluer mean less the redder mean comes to 0.91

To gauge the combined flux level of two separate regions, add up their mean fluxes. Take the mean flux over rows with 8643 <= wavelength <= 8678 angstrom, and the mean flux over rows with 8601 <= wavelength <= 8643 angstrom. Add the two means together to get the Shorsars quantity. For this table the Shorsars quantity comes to 37.6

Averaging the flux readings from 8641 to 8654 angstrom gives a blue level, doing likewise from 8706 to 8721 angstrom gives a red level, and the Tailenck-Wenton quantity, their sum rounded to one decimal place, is 38.2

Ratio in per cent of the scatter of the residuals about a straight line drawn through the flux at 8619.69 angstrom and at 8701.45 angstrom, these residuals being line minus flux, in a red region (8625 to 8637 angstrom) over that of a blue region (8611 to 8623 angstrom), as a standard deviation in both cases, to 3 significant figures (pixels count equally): 123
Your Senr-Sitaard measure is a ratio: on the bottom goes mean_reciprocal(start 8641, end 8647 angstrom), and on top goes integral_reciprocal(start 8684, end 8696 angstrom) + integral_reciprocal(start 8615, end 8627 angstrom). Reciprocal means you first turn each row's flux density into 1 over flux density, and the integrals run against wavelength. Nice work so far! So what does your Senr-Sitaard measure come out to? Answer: 25.2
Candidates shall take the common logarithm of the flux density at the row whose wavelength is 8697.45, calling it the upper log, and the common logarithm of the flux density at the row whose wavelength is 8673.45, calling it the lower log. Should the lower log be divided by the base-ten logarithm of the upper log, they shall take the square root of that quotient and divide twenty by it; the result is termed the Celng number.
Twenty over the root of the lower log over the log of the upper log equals 5.7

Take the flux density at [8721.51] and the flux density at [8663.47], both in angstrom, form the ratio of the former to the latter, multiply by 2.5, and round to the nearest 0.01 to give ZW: 3.12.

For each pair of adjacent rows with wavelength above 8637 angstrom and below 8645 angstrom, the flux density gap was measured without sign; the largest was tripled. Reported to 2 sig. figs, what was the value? 2.4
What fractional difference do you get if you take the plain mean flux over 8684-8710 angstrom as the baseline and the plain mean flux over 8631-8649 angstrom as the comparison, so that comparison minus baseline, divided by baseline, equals 0.05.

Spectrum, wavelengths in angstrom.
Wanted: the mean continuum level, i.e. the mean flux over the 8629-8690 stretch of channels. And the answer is 18.6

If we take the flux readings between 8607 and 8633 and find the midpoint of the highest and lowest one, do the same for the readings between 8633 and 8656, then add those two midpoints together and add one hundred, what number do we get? 138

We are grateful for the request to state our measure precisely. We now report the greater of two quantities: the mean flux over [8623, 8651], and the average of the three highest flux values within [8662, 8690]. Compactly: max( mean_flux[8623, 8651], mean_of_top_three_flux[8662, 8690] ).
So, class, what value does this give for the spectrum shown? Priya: 20.9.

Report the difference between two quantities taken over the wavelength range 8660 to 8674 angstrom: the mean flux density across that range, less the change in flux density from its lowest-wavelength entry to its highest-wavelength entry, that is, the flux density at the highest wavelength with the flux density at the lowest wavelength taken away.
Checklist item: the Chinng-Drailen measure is 12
